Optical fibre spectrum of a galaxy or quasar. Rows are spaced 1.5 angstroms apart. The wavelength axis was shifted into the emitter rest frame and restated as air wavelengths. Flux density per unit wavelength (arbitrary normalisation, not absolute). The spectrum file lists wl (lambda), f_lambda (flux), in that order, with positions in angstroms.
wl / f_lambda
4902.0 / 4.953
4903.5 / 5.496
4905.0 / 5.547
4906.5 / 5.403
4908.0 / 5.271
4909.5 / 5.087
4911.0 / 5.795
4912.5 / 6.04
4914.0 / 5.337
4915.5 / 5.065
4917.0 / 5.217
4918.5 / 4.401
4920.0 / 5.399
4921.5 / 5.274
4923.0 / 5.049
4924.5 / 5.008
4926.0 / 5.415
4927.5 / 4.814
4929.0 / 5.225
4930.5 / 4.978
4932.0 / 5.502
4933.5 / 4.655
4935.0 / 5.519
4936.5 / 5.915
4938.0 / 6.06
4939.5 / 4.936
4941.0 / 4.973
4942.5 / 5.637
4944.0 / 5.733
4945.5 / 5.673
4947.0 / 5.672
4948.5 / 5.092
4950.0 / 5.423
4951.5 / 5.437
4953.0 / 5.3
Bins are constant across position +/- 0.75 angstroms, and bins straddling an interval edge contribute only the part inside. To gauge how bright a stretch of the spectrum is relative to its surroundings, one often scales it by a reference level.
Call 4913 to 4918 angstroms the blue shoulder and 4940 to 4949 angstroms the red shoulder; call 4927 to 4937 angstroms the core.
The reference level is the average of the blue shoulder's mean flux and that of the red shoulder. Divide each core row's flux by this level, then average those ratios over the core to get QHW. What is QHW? 0.98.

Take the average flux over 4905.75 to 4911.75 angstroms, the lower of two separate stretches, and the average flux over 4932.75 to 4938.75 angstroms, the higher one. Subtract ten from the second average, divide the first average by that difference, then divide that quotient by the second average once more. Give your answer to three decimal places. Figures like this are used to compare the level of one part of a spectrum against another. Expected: -0.218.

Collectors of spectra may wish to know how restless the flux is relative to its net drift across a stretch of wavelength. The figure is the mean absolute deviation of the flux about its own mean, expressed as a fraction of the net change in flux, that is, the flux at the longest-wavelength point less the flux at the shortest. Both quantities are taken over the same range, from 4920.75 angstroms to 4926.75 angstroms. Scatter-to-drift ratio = 1.1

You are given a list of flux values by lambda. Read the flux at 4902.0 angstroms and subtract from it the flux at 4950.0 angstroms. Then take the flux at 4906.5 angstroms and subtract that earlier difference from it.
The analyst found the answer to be 5.87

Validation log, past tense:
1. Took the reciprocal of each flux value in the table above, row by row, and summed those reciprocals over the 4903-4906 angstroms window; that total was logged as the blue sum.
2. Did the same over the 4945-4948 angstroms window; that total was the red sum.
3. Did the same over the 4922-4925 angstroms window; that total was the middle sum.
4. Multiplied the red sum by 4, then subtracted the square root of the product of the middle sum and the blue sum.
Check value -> 1.03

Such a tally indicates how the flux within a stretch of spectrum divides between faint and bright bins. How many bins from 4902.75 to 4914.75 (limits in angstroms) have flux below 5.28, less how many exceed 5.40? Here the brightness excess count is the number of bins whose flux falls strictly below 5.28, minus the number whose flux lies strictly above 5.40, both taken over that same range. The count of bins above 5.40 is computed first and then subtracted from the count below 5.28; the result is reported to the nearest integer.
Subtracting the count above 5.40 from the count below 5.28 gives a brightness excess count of -3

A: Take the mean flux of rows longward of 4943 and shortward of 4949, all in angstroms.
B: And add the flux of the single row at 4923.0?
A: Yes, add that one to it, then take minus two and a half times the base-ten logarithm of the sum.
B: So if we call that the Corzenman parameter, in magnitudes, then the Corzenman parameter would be -2.56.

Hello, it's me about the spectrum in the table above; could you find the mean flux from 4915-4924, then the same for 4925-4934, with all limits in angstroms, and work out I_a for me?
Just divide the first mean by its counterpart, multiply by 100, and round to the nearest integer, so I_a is 99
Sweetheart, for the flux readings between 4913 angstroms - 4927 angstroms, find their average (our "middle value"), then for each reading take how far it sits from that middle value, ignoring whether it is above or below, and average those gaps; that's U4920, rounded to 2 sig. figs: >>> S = 0.22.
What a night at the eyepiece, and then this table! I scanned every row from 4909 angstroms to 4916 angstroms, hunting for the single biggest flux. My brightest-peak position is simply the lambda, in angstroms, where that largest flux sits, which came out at 4912.5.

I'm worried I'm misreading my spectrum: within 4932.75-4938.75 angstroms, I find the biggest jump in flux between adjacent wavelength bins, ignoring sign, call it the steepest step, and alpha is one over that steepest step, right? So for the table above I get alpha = 1.16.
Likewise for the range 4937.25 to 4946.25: 0.89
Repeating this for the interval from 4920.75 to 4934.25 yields 1.18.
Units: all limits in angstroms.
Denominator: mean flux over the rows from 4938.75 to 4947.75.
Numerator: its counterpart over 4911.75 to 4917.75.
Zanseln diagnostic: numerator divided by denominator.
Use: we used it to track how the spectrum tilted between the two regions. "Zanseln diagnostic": 1.00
